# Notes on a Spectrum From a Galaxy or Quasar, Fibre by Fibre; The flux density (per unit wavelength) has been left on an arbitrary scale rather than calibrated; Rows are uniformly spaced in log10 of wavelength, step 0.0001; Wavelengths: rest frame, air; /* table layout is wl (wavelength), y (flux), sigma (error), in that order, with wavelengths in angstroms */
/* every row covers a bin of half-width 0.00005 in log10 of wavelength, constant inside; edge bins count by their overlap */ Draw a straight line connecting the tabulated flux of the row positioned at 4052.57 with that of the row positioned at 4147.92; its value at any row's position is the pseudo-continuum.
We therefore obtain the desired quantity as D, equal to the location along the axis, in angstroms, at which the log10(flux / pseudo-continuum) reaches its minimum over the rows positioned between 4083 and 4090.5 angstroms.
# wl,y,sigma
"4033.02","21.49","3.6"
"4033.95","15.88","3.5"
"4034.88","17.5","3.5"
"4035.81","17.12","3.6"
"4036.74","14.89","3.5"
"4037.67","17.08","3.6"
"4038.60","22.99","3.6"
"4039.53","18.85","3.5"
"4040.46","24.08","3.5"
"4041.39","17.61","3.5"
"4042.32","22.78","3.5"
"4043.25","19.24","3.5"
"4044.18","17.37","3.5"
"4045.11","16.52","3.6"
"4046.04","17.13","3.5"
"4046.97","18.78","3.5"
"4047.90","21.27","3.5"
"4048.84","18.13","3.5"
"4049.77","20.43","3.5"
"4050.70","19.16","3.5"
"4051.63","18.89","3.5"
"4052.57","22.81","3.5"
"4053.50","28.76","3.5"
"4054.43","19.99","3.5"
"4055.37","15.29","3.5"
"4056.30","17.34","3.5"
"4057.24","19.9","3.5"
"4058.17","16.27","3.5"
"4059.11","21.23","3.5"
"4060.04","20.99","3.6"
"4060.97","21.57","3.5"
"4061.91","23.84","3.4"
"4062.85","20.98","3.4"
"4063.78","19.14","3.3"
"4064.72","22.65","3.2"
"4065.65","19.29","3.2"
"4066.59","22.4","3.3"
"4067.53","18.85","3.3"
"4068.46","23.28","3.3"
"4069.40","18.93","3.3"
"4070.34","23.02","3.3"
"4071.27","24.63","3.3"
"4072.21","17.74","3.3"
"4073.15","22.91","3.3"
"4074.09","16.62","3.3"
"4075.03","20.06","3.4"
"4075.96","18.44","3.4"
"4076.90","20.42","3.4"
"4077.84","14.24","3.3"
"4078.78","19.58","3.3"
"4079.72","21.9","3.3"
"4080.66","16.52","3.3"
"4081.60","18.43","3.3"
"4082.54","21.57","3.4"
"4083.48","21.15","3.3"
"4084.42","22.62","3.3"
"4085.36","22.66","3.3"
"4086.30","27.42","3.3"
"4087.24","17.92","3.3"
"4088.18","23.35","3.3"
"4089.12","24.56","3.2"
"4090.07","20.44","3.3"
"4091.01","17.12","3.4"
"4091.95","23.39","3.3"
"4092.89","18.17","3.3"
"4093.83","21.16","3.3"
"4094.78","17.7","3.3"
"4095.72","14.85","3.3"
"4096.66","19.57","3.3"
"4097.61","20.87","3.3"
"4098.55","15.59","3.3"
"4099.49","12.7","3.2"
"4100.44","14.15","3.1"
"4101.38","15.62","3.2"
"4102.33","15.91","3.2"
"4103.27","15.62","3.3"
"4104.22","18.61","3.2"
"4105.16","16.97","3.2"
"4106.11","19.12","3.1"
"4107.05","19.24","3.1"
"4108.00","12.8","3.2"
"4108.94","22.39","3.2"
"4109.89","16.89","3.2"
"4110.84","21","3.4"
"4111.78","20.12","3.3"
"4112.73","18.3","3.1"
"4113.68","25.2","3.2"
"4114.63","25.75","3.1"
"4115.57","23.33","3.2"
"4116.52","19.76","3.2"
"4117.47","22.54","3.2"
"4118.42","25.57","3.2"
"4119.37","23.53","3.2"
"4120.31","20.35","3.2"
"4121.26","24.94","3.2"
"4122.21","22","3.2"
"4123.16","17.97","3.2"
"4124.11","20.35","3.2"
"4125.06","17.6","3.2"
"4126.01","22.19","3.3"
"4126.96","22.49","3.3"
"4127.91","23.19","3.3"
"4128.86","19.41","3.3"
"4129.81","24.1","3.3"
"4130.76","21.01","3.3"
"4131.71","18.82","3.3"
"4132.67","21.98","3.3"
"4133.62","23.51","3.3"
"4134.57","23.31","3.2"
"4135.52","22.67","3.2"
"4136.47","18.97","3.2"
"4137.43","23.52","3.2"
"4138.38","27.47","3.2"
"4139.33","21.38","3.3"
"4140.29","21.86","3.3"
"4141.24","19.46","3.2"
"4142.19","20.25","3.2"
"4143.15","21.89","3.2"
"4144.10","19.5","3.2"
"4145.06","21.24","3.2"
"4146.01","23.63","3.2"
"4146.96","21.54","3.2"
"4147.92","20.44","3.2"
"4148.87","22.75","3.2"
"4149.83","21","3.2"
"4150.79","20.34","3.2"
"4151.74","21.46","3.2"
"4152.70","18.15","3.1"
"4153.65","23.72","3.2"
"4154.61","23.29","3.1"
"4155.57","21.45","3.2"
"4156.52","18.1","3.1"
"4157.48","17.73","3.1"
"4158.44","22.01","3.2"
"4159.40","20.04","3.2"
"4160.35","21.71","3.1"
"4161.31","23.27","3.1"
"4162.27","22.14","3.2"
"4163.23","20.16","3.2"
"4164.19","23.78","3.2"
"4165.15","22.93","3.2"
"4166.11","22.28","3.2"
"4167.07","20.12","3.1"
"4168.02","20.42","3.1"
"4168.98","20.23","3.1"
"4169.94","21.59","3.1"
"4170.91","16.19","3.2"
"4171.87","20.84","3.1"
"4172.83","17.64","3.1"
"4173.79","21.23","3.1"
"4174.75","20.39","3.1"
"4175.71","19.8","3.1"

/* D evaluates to 4087.24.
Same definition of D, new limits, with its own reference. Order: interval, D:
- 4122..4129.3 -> 4125.06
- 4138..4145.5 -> 4141.24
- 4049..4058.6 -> 4055.37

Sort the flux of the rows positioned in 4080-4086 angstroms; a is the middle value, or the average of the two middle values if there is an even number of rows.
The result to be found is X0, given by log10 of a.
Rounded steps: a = 21.4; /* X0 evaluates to 1.33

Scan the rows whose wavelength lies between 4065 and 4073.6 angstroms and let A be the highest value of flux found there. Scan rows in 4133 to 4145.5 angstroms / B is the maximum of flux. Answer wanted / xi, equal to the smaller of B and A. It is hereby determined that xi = 24.6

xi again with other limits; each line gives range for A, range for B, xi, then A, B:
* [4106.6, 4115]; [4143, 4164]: 23.7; 25.75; 23.72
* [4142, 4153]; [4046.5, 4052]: 21.3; 23.63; 21.27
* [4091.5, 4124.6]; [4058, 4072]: 24.6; 25.75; 24.63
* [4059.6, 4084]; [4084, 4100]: 24.6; 24.63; 27.42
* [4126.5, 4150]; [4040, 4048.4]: 24.1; 27.47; 24.08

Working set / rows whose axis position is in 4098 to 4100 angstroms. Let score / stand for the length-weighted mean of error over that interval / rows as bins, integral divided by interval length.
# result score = 3.25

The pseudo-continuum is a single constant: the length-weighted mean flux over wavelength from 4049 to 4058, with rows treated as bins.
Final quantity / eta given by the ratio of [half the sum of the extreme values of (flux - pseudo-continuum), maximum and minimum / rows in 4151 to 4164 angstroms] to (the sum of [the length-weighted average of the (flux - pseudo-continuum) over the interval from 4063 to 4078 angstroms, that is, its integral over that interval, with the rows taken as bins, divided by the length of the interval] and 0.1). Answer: 2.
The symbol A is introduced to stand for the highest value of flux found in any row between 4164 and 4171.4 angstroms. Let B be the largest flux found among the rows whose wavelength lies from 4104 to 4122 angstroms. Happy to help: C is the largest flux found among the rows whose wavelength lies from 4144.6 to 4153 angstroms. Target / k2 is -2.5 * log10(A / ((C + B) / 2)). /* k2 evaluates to 0.04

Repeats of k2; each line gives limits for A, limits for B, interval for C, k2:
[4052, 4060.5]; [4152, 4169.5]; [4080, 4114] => -0.13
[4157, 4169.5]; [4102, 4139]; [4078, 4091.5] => 0.16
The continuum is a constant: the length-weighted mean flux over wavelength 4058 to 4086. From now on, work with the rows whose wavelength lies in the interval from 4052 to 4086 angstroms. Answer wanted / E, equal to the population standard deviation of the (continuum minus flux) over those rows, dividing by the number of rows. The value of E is 2.9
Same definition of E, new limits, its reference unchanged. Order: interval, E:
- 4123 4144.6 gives 2.3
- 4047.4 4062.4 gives 3.1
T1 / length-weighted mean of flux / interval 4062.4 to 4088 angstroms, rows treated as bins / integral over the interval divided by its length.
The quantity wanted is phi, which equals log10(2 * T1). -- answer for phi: 1.613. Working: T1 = 20.5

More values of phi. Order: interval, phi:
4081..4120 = 1.599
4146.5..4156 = 1.631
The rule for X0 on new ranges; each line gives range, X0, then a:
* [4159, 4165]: 1.34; 21.9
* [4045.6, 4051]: 1.28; 19.0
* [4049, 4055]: 1.31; 20.2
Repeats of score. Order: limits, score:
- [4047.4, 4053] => 3.50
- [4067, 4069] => 3.30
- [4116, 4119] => 3.19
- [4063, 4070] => 3.28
